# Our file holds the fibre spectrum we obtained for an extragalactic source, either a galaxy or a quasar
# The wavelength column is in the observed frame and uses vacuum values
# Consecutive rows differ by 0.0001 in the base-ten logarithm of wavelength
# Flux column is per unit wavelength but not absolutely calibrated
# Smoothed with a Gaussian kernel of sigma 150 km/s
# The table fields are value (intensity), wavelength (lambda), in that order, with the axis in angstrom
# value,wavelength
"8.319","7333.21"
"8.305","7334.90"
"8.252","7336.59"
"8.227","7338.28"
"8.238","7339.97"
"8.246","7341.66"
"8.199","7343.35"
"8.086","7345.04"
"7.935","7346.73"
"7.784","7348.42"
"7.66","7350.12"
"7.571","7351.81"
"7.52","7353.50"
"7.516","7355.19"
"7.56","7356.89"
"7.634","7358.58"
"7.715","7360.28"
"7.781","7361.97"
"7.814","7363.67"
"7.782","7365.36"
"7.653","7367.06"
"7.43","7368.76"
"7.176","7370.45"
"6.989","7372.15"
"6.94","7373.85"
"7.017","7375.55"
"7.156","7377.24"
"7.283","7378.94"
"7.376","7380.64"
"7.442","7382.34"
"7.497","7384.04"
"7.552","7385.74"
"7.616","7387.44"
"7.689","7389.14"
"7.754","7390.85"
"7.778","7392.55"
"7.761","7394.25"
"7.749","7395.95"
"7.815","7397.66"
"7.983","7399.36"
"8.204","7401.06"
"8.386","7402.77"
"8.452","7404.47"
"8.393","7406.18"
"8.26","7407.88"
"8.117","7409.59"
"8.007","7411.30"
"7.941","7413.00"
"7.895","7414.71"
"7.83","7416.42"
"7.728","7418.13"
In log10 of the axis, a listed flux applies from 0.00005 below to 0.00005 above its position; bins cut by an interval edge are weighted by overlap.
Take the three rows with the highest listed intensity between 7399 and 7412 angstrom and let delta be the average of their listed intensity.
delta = 8.4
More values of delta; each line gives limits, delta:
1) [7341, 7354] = 8.2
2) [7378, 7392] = 7.7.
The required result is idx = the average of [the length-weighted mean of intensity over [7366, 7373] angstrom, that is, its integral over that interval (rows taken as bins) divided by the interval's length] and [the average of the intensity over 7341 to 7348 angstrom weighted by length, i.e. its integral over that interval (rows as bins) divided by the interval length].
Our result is 7.71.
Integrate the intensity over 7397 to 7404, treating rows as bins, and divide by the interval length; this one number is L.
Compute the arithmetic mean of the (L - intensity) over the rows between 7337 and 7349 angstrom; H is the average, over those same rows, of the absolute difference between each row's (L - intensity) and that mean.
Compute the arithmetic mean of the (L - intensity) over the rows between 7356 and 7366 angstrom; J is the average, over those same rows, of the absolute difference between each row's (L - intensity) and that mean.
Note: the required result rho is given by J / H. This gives 0.55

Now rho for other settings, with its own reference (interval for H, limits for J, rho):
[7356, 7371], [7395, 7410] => 1.38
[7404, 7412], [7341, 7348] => 0.72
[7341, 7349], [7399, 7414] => 1.06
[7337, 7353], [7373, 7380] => 0.53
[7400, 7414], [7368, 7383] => 1.06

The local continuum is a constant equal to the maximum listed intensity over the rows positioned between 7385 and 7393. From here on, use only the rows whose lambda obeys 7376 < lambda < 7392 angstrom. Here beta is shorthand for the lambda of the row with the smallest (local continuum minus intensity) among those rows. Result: 7390.85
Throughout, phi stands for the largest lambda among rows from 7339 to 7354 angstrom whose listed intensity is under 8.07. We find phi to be 7353.50 angstrom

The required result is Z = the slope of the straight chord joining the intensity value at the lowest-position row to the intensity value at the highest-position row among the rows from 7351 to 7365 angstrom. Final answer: 0.02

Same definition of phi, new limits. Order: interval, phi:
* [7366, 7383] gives 7382.34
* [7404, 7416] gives 7414.71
